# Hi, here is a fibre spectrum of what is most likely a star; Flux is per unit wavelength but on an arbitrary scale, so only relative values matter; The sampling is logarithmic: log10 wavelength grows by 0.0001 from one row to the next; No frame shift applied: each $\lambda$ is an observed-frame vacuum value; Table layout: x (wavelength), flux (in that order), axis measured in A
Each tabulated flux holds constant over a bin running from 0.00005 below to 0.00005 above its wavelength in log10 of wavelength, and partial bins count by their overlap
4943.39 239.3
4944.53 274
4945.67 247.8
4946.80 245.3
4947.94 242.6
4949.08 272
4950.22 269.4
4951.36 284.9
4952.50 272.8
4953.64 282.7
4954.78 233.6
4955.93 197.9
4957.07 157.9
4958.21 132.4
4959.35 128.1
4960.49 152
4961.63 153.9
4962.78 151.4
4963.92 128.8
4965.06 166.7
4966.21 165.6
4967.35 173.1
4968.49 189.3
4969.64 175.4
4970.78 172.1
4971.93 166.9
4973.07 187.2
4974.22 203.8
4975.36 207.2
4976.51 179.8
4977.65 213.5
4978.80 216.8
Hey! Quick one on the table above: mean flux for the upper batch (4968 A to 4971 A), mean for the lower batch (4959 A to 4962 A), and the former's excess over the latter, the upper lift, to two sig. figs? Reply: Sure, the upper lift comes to 34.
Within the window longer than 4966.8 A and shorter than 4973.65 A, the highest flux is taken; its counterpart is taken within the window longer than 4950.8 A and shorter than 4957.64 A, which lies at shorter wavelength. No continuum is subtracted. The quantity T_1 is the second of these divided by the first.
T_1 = 1.51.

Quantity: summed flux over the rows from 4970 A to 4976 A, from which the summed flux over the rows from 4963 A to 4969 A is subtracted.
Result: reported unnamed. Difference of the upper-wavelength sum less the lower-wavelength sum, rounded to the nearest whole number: 114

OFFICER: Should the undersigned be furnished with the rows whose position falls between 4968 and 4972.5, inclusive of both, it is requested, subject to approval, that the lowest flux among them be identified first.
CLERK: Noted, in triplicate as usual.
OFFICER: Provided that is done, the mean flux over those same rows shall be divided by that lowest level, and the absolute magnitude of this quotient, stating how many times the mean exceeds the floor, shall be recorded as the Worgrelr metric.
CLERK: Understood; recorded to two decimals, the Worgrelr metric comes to 1.05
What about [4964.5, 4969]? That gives 1.05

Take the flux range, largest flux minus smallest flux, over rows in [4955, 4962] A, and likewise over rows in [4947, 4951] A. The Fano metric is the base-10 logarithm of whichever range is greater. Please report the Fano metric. 1.84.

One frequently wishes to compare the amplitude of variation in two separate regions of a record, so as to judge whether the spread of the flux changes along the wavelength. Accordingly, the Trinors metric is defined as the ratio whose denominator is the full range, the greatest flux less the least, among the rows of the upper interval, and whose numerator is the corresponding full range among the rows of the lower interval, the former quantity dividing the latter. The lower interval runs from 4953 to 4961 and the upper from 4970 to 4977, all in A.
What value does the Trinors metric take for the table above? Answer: 3.8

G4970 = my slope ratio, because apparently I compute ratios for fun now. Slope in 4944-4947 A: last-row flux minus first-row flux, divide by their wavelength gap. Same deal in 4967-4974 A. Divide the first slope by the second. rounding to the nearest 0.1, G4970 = -5.1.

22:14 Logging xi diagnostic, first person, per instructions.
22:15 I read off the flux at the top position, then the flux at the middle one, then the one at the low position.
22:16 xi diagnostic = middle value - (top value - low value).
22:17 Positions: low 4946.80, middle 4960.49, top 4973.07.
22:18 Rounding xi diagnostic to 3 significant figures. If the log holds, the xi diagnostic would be 210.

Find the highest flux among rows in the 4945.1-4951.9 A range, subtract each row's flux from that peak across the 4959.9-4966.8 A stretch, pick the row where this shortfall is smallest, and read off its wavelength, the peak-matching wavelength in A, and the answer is 4965.06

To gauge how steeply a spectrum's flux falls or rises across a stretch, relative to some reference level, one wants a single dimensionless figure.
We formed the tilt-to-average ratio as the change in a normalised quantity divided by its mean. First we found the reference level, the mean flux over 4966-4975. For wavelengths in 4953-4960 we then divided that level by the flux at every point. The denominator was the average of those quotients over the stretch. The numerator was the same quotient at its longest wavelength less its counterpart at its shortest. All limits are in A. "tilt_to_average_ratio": 0.74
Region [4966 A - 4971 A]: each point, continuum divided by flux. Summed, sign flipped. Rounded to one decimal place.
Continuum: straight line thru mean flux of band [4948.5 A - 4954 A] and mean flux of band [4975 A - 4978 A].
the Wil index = -6.4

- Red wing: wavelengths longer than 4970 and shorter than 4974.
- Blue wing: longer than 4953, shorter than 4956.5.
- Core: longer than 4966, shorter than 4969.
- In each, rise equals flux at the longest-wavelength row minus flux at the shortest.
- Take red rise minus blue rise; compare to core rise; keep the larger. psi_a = 100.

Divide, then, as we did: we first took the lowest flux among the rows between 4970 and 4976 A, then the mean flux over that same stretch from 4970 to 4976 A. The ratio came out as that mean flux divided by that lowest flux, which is 1.12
